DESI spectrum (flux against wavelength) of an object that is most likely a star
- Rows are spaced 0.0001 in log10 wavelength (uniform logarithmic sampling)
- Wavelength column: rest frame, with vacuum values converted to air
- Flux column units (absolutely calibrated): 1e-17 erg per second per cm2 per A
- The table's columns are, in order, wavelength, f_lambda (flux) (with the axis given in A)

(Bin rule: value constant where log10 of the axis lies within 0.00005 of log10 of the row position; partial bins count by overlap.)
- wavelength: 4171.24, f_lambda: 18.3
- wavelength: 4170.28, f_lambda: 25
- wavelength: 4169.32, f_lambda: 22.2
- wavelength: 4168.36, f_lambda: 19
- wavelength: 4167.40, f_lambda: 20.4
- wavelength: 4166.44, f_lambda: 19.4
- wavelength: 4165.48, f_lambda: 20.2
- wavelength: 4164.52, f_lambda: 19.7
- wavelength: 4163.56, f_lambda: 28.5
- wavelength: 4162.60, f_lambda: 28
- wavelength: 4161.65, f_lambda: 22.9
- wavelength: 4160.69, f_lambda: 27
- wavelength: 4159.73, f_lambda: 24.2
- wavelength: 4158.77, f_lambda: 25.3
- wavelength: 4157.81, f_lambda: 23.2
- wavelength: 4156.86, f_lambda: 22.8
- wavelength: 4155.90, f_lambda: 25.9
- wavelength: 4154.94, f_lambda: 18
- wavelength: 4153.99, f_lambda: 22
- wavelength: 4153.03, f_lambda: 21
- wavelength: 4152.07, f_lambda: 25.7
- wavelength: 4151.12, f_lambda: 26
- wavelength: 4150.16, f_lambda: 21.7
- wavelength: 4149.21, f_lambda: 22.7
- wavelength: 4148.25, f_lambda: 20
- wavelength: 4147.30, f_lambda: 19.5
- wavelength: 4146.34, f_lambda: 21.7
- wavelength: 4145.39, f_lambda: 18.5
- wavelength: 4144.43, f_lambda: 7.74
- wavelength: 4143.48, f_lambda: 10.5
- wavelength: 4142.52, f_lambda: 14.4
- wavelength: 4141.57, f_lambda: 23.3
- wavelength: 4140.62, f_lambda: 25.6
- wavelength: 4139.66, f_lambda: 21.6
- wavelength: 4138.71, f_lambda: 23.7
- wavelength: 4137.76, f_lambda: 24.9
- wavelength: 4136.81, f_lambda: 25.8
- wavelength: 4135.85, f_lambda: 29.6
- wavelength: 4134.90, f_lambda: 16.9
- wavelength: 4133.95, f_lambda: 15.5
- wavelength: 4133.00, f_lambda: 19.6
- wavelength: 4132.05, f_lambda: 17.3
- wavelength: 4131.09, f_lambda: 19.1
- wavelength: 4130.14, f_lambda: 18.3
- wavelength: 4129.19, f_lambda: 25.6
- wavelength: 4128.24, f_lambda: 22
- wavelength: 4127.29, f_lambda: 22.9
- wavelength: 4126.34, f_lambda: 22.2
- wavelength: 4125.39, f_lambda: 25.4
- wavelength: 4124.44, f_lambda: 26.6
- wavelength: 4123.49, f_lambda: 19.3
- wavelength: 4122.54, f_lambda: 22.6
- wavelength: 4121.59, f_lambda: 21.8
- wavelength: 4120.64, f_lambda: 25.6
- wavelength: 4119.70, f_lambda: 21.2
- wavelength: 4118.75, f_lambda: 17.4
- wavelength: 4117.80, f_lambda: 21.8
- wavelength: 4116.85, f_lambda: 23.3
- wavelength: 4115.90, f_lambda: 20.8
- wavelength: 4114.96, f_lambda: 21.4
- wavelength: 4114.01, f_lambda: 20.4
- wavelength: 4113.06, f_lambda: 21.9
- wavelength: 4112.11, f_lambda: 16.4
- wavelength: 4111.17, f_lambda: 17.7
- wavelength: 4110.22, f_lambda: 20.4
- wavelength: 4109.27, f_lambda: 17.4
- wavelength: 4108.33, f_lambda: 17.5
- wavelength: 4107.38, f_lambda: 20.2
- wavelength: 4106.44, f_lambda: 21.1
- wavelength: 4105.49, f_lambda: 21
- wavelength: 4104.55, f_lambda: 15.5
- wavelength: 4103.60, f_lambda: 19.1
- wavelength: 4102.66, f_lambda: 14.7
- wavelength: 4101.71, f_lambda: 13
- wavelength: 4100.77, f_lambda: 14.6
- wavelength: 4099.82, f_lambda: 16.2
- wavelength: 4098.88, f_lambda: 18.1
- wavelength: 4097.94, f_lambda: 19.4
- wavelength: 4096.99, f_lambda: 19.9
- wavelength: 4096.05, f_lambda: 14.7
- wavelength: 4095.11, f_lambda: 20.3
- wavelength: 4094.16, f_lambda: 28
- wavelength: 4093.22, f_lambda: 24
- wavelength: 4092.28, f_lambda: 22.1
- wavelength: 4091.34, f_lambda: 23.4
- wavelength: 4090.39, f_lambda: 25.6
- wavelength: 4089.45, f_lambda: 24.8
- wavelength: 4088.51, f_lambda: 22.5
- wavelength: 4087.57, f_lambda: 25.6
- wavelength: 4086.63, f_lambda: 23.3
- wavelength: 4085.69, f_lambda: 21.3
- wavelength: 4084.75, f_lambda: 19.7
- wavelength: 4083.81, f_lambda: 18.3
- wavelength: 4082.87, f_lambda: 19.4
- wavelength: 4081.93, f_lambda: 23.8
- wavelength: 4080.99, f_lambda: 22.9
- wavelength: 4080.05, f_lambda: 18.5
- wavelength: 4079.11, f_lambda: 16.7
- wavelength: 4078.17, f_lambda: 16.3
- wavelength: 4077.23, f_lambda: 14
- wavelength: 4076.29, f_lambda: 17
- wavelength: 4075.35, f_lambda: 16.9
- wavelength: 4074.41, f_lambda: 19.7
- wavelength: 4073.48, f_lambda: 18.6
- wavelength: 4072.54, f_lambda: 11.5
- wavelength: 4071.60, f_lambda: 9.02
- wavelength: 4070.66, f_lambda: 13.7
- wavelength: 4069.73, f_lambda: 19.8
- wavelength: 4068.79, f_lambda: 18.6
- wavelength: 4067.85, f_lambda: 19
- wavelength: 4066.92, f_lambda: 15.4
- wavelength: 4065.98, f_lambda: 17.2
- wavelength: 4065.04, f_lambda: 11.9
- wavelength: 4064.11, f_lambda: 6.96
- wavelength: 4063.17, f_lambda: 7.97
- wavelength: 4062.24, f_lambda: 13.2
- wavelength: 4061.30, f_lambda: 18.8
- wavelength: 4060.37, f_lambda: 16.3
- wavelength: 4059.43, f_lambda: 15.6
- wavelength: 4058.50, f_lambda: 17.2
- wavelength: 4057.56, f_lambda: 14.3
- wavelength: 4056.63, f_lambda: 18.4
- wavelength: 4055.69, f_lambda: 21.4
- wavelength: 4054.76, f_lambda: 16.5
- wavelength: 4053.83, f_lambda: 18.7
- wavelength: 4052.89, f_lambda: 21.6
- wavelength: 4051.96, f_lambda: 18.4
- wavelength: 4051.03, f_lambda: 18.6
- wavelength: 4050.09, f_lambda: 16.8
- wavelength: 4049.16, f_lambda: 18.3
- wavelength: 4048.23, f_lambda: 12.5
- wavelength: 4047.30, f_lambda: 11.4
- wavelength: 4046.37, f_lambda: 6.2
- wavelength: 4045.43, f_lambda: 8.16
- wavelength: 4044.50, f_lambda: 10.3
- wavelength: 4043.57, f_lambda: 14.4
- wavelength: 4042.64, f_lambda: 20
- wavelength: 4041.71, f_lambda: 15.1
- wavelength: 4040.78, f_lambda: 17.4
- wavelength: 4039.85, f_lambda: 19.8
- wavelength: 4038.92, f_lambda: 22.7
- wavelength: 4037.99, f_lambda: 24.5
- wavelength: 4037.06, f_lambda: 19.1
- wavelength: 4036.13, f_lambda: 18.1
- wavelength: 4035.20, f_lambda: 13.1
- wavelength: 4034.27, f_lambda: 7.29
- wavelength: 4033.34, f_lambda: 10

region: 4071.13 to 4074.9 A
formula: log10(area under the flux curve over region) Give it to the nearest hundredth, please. 1.74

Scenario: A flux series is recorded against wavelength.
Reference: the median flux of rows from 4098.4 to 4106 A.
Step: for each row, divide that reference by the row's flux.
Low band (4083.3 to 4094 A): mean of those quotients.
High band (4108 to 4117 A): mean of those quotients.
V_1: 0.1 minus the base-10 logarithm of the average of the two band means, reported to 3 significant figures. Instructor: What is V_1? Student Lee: 0.220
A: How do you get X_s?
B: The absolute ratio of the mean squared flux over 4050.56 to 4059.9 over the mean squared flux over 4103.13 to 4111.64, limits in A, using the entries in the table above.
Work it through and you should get 0.92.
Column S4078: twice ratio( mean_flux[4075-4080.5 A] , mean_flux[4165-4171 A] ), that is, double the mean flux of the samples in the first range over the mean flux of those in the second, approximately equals 1.58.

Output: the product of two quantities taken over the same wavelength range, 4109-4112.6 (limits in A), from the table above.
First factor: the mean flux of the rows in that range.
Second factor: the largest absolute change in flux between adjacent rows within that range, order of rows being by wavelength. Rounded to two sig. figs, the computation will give 54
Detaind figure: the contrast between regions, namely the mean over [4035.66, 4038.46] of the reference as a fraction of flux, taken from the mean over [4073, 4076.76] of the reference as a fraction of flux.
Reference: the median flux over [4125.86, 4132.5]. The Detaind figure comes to 0.1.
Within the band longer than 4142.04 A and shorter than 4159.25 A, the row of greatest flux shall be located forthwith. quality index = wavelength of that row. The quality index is 4151.12 A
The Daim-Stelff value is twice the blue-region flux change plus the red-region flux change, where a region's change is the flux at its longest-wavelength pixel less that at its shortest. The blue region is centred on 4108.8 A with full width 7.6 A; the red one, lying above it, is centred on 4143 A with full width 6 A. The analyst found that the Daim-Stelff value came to -16.3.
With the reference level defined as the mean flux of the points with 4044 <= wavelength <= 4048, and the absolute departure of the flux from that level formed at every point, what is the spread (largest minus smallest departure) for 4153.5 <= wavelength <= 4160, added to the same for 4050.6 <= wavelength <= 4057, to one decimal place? 13.0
